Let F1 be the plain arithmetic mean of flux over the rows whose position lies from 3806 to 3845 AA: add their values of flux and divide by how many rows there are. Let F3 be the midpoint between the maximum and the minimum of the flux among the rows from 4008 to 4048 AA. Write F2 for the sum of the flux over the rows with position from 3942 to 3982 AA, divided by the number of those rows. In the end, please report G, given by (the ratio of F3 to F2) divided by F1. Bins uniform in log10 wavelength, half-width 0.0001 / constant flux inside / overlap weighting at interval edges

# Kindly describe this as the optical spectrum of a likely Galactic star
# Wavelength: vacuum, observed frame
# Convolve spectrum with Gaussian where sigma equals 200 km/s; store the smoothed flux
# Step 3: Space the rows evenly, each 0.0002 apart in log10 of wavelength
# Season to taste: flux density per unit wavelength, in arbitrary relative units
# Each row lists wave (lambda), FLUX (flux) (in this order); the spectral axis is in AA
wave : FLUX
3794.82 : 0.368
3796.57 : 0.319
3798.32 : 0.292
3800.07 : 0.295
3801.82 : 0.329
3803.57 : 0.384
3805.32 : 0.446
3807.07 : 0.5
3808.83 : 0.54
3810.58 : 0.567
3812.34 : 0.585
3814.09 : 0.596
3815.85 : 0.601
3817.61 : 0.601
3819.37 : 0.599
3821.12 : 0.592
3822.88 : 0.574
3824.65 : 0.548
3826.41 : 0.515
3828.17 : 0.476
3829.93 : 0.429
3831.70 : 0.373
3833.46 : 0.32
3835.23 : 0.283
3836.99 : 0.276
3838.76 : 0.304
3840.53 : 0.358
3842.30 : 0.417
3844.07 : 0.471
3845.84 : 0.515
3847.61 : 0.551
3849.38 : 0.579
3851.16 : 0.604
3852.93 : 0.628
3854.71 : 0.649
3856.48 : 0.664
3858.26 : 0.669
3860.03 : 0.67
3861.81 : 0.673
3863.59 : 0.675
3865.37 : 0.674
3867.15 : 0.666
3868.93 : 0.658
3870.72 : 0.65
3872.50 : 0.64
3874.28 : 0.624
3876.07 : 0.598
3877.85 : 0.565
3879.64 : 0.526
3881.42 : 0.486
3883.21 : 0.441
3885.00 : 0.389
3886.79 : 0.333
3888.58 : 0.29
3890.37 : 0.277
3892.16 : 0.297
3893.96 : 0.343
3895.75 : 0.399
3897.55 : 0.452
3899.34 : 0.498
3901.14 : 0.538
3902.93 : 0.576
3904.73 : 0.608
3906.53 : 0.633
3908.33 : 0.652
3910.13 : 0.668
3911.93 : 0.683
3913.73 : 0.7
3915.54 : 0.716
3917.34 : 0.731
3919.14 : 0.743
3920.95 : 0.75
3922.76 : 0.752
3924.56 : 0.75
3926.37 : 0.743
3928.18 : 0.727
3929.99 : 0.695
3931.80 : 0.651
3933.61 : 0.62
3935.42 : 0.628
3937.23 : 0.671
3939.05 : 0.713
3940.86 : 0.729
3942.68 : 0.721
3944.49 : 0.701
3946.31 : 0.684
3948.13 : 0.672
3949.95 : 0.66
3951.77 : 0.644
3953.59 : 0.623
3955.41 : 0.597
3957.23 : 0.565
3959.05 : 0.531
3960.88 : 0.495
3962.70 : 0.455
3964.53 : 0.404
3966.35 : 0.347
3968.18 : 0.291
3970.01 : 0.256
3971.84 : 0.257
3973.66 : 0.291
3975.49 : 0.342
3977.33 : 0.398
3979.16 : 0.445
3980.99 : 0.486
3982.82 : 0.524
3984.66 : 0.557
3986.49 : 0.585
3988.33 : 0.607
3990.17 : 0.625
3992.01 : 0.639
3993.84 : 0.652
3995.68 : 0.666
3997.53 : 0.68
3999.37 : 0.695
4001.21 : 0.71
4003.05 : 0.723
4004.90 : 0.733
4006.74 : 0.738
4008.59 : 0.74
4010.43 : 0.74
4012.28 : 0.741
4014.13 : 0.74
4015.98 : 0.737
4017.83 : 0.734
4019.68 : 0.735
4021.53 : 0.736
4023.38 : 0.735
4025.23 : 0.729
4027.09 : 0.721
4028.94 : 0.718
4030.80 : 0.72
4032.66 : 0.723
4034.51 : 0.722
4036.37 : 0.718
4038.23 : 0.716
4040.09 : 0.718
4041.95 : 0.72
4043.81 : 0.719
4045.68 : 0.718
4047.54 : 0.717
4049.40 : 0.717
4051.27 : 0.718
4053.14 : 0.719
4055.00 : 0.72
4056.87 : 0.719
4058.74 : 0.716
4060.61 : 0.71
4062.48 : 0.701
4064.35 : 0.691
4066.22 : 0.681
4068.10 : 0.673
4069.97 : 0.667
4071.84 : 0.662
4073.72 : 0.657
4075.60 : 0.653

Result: 3.1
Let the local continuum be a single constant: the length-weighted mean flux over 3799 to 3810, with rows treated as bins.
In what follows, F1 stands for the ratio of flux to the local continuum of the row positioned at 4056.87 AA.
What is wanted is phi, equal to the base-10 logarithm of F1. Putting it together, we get 0.24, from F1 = 1.72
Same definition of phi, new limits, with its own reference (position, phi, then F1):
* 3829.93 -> 0.01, 1.03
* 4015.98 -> 0.25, 1.76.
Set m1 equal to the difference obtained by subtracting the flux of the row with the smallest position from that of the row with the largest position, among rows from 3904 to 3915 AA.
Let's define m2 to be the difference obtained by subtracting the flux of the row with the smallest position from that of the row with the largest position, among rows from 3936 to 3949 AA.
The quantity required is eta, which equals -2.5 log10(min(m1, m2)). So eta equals 7.5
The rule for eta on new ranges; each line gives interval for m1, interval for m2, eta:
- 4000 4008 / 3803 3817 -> 3.9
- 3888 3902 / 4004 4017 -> 6.0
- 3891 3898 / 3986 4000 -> 2.4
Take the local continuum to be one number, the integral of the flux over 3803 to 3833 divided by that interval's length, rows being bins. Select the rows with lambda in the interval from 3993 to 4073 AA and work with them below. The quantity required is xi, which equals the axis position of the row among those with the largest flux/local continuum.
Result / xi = 4012.28 AA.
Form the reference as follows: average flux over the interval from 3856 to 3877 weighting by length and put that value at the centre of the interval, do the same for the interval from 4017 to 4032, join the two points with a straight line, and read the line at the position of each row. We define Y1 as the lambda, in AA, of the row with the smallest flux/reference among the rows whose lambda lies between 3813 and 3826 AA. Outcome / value 3824.65 AA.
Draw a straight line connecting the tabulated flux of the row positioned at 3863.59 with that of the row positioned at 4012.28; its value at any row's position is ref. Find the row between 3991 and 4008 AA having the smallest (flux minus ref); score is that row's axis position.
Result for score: 3992.01 AA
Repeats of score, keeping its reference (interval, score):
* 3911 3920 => 3911.93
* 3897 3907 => 3897.55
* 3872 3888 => 3886.79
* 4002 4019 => 4003.05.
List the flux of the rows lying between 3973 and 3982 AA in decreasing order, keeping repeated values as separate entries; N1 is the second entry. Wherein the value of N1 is 0.445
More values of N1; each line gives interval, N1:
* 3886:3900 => 0.452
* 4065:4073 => 0.673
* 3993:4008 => 0.733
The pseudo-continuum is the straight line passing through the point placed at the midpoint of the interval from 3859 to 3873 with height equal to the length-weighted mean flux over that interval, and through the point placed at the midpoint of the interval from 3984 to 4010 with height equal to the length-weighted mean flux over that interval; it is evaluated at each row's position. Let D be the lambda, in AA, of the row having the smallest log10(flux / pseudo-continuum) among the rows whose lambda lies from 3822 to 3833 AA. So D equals 3831.70 AA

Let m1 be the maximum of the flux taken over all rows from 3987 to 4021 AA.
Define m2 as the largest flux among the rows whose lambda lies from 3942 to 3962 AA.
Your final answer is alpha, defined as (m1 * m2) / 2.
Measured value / 0.267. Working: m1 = 0.741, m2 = 0.721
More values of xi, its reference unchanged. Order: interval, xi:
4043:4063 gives 4055.00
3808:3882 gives 3863.59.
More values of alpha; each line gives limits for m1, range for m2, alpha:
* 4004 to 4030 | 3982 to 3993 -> 0.237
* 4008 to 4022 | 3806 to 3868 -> 0.250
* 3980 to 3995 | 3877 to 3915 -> 0.228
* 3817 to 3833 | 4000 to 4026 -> 0.223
